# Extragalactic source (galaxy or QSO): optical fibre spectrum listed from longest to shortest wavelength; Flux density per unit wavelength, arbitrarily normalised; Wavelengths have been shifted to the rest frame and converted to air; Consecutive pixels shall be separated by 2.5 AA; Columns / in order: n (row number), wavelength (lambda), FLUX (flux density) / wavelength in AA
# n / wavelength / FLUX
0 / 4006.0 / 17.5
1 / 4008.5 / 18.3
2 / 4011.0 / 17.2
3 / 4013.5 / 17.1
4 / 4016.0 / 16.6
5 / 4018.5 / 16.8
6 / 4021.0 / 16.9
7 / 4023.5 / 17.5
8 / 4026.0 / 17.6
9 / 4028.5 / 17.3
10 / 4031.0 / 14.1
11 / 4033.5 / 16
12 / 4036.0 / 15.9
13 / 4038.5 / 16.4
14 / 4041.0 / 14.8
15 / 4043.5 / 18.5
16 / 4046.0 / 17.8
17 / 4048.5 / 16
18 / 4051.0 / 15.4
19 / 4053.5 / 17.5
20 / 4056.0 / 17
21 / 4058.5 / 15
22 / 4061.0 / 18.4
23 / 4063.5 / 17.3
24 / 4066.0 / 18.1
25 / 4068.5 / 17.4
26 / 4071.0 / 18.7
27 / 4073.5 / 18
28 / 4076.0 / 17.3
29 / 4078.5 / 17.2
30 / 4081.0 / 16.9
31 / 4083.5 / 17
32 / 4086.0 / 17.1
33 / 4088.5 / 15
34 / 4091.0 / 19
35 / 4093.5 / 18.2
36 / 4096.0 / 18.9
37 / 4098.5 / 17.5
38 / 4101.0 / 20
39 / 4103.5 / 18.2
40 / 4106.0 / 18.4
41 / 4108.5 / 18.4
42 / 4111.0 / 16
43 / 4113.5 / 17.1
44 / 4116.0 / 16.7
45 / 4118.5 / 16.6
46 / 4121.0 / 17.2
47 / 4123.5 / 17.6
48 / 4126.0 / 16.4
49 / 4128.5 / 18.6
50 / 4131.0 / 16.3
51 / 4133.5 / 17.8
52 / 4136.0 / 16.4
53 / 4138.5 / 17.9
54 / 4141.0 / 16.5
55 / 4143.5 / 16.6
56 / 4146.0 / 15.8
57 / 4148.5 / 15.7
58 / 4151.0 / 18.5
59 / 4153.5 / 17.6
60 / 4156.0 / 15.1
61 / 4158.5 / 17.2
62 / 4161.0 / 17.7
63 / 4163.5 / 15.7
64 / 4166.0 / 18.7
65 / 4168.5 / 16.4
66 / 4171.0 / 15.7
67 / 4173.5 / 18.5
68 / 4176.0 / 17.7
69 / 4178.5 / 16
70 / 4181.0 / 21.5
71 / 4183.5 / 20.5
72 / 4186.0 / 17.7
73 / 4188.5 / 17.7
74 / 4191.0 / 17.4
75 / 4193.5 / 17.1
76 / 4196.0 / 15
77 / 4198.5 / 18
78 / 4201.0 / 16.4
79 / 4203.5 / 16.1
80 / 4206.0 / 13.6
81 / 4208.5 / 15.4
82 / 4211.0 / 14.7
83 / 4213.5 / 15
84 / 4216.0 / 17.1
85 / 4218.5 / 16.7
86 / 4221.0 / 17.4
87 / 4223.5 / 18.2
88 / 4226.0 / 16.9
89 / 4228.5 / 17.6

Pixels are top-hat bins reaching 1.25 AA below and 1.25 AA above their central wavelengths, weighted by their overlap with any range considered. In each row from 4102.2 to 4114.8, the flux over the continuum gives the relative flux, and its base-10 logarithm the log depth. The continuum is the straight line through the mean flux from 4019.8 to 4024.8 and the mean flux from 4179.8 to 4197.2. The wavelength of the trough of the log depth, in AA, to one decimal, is 4111.0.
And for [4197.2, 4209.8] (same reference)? 4206.0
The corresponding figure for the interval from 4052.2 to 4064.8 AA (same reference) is 4058.5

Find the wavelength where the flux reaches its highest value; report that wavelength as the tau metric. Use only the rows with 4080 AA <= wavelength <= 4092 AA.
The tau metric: 4091.0 AA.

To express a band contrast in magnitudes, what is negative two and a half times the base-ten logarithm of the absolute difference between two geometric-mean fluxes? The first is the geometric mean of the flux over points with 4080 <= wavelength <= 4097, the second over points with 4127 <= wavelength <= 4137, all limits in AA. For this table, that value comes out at 2.1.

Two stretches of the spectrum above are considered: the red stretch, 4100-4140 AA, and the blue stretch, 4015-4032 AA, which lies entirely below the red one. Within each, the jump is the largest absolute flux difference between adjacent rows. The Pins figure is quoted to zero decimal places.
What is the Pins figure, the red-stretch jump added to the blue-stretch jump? 6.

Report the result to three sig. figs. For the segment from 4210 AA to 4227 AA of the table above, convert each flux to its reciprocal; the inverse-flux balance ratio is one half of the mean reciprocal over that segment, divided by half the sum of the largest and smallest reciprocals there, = 0.493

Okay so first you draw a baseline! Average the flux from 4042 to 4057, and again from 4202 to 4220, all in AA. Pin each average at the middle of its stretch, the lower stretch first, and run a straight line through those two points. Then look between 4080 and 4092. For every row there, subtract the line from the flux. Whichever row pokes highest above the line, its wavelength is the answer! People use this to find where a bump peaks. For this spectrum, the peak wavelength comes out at 4091.0 AA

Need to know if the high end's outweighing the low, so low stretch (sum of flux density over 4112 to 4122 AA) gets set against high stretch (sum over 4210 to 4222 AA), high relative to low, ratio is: 1.2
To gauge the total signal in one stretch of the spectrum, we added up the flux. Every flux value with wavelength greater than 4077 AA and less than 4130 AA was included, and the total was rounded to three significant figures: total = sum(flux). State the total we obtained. 368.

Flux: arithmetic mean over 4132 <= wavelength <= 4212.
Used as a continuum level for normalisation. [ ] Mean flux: 16.96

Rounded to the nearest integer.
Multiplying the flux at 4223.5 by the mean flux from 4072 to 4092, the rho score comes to 313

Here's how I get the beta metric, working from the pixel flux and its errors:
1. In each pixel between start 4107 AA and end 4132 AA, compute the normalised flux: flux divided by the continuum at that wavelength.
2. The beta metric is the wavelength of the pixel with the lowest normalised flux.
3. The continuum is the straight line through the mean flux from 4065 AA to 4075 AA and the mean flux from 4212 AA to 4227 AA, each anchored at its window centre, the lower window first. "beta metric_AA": 4111.0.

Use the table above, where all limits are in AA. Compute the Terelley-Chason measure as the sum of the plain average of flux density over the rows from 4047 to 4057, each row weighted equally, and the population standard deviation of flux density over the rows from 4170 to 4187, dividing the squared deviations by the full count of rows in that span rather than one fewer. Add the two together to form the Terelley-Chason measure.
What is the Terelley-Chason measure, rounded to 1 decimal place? 18.5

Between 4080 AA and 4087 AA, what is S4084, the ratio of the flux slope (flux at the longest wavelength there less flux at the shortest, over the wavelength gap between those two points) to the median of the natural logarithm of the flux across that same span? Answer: 0.014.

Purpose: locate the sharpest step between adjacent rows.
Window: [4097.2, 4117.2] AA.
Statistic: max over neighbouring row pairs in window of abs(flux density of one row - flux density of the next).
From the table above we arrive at 2.5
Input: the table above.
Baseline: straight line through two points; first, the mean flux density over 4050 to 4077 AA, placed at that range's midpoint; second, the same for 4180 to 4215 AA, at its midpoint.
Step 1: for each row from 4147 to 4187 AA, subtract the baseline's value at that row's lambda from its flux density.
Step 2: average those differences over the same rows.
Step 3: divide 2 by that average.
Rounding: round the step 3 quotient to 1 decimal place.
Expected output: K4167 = 3.6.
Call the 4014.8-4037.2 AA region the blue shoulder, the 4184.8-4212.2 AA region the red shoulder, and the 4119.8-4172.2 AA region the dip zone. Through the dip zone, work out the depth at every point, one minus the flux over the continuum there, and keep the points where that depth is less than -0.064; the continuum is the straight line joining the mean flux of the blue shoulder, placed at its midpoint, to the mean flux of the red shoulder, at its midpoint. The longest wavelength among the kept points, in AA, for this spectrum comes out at 4166.0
